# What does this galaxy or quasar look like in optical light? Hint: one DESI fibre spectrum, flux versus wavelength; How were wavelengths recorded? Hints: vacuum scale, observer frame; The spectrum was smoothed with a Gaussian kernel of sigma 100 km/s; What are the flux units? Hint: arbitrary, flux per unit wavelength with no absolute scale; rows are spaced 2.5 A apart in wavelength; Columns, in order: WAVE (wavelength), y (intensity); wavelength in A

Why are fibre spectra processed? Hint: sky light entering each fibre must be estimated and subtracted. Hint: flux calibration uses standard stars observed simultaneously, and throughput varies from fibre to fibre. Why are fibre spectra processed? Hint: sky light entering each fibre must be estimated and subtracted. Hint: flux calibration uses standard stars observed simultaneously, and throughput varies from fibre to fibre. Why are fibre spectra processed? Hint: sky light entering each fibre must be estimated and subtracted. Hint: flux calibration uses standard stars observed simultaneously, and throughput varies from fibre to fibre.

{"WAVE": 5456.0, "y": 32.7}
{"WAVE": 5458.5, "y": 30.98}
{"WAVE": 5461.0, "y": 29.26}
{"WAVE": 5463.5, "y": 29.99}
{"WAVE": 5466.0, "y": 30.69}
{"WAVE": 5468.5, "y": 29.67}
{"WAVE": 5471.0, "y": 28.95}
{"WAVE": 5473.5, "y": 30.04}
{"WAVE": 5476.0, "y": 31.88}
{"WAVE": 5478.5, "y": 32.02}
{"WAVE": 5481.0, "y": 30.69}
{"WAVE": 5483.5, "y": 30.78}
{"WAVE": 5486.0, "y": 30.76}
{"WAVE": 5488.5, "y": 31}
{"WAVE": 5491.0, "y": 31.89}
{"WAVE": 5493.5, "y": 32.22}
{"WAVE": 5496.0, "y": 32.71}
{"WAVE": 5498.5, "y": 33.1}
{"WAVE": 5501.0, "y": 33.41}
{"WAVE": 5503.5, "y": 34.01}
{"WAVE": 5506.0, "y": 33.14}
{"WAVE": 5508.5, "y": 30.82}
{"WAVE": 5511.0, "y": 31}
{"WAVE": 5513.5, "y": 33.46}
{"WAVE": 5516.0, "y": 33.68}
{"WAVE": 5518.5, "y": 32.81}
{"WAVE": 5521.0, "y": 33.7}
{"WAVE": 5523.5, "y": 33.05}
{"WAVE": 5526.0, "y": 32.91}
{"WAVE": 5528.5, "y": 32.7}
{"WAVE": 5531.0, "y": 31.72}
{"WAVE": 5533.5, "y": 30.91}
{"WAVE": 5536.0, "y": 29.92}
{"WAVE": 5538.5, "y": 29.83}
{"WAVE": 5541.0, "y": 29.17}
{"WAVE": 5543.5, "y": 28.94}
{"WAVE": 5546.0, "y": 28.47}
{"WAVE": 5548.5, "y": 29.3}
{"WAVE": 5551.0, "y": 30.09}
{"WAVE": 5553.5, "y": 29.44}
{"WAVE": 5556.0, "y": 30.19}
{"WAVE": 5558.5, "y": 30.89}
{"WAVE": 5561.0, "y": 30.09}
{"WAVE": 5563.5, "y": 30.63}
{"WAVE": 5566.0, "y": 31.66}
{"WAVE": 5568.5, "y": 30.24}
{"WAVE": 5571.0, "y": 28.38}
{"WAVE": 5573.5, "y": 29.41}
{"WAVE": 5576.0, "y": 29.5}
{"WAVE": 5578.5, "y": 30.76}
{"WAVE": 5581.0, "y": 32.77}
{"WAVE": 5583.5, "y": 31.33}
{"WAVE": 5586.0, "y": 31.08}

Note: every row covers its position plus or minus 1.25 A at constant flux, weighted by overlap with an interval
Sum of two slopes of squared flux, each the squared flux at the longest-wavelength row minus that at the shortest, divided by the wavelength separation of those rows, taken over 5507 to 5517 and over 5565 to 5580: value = 20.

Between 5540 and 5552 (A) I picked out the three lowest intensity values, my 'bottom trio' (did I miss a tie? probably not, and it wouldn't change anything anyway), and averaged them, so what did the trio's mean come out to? 28.9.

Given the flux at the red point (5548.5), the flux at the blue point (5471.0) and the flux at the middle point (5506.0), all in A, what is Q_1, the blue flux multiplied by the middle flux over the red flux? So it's 32.7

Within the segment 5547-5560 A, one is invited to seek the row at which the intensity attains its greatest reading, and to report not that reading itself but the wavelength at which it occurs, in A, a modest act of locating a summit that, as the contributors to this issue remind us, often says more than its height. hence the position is 5558.5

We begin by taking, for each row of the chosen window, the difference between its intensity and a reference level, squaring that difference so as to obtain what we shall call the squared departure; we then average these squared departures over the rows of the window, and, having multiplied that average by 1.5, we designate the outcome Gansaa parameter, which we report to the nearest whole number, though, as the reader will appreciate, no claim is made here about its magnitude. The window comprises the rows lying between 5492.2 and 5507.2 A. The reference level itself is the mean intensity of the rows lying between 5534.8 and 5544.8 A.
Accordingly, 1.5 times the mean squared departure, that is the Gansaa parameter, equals 20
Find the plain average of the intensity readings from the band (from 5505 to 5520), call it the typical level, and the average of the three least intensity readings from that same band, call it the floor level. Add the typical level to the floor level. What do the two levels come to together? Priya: 64.0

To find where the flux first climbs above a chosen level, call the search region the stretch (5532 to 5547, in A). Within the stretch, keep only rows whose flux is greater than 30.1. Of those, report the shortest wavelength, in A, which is 5533.5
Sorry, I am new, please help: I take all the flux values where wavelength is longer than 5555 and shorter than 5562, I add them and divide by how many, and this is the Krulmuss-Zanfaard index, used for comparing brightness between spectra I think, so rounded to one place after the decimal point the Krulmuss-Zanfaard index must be 30.4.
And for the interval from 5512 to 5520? 33.3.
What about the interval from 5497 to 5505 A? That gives 33.5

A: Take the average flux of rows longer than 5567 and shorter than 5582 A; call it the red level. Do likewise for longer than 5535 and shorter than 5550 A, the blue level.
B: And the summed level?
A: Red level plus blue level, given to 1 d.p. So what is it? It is 59.4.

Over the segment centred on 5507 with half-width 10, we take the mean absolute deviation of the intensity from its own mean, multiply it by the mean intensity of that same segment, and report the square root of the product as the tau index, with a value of 5.6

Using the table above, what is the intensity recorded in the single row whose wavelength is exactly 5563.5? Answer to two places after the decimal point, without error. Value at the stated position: 30.63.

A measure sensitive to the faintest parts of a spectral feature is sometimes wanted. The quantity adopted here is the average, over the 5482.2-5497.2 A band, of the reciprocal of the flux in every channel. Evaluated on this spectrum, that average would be 0.0317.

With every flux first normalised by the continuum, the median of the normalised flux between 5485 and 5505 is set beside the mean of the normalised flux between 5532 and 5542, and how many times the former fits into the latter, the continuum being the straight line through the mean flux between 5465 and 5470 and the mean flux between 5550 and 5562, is 0.92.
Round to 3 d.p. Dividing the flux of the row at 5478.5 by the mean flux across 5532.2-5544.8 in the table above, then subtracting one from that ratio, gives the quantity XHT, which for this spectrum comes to 0.076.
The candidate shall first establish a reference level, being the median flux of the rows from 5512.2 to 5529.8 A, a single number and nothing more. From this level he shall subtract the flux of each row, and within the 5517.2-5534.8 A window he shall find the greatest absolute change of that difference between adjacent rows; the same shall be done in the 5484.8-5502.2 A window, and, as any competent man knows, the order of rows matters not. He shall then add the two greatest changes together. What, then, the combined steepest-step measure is 1.9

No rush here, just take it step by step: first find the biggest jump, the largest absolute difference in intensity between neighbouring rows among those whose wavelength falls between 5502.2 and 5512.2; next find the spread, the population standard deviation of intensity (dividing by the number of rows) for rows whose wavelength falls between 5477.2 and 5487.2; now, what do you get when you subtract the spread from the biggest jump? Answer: 1.8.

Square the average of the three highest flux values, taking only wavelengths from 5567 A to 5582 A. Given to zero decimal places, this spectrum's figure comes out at 977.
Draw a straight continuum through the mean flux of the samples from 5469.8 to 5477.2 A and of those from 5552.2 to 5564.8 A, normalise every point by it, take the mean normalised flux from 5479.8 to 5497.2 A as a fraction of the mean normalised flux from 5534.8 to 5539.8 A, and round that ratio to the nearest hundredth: 1.05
